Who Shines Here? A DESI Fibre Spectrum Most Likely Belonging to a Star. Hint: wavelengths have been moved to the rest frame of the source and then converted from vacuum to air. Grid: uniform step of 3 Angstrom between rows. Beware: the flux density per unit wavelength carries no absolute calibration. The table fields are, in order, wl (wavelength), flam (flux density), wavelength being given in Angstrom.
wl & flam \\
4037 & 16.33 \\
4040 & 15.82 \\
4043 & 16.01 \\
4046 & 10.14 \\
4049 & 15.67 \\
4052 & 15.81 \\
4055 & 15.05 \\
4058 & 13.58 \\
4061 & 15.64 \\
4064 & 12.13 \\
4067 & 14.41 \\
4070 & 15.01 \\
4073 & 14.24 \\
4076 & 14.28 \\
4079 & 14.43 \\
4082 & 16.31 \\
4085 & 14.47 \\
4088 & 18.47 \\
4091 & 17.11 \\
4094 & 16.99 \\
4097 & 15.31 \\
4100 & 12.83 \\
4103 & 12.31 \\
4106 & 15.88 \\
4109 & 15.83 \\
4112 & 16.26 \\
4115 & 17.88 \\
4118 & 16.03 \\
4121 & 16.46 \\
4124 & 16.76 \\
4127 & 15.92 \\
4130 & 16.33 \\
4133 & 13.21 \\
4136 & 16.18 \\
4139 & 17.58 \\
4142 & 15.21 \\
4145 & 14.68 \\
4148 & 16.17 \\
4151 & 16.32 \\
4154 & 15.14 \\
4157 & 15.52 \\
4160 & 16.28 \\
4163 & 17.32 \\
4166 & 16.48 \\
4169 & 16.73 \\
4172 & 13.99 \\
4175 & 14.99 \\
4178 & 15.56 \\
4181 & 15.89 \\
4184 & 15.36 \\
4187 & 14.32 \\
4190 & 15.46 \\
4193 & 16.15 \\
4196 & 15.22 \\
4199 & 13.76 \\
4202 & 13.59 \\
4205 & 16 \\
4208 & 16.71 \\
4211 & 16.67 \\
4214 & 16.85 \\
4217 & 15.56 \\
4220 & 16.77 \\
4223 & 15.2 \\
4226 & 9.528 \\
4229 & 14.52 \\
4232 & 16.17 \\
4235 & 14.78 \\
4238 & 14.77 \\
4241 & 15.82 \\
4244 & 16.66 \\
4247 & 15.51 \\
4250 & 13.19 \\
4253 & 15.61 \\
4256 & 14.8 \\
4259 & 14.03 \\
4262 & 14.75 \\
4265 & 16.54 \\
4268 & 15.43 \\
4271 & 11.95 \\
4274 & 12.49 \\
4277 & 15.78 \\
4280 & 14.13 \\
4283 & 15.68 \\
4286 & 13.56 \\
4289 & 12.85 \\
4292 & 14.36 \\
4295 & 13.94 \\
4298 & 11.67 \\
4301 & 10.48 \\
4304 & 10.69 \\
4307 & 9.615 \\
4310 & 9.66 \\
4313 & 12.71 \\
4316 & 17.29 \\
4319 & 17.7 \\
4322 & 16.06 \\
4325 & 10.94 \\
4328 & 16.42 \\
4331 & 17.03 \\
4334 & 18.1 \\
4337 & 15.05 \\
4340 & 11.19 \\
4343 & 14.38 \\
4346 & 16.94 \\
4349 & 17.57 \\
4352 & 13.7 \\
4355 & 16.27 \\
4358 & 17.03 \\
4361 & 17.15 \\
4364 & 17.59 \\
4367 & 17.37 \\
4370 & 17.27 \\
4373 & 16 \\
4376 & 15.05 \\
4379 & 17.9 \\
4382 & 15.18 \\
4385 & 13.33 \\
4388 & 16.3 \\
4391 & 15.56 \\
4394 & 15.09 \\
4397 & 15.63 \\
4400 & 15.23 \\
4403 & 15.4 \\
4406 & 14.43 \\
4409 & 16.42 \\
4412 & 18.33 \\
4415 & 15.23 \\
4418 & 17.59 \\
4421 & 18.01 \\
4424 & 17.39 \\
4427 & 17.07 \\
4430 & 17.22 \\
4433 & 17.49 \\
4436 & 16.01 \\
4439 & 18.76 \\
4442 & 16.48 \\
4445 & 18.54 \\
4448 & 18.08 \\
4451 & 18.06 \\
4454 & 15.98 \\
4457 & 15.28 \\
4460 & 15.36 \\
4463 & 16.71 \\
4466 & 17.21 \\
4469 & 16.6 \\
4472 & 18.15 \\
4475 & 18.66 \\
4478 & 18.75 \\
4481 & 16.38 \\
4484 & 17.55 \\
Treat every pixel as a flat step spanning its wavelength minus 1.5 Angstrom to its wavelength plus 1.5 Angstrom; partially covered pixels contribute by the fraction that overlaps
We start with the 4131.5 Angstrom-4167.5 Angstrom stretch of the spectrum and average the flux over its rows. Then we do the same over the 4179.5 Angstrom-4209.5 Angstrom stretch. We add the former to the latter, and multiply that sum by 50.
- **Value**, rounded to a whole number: 1554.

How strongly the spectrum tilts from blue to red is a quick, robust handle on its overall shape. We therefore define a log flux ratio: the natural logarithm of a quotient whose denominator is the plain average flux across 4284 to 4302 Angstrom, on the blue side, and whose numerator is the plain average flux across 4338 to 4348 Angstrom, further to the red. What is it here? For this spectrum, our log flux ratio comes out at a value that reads 0.10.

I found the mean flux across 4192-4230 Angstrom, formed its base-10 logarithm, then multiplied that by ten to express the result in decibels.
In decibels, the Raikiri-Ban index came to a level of 11.8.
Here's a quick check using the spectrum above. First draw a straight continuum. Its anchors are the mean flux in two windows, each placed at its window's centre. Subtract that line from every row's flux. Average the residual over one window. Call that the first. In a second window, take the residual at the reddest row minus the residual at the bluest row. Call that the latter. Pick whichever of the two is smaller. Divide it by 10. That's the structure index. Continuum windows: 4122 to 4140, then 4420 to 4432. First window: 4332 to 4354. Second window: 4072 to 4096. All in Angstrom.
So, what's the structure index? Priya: -0.17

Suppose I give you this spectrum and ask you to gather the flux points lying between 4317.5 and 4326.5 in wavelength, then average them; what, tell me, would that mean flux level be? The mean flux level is 14.9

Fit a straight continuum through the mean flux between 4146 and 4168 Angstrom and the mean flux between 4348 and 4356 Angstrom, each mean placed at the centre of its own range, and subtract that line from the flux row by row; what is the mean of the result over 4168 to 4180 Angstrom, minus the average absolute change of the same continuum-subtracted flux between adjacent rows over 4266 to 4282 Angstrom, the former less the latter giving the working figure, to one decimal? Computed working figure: -3.1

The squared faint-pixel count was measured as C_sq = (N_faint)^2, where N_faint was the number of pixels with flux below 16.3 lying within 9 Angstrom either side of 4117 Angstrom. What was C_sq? 9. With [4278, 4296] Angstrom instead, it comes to 36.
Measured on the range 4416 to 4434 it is 0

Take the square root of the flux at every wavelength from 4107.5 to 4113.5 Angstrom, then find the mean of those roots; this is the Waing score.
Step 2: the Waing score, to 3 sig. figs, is 4.01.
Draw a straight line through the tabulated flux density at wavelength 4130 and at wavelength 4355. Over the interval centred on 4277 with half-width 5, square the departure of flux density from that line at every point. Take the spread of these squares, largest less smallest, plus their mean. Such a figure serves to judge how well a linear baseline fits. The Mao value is 21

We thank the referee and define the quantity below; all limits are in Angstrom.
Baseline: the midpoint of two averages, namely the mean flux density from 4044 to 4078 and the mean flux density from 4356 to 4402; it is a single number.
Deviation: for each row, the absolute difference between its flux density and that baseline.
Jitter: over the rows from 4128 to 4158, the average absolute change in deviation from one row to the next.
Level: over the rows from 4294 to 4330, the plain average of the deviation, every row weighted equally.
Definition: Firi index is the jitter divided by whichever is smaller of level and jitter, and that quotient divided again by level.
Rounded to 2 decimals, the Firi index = 0.31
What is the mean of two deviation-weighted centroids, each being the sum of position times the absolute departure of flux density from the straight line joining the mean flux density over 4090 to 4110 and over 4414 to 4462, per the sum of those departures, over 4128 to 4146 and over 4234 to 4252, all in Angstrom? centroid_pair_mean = 4190.2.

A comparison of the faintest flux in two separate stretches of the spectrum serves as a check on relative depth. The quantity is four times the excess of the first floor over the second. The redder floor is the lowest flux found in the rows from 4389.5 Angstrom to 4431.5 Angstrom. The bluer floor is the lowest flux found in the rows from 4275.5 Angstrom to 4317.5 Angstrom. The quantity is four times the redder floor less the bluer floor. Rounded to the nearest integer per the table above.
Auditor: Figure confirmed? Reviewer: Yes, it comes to 19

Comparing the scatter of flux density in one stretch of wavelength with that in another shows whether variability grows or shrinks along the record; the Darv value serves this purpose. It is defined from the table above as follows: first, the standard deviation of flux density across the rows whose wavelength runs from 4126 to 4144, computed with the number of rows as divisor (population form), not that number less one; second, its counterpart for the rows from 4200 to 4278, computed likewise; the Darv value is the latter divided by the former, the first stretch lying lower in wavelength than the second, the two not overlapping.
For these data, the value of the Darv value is 1.27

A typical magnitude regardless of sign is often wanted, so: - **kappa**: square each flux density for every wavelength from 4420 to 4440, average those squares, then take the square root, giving 17.4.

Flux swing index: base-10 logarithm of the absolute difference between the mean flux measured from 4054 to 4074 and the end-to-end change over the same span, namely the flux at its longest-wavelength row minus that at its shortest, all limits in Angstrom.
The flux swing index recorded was 1.18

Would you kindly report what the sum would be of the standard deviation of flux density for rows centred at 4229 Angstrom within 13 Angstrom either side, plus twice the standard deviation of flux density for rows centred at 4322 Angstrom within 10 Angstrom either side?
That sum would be 7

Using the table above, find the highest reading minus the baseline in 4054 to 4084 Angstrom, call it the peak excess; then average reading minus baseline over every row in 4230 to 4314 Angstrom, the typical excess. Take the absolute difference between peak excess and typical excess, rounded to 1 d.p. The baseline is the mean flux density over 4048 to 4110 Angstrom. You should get 2.5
